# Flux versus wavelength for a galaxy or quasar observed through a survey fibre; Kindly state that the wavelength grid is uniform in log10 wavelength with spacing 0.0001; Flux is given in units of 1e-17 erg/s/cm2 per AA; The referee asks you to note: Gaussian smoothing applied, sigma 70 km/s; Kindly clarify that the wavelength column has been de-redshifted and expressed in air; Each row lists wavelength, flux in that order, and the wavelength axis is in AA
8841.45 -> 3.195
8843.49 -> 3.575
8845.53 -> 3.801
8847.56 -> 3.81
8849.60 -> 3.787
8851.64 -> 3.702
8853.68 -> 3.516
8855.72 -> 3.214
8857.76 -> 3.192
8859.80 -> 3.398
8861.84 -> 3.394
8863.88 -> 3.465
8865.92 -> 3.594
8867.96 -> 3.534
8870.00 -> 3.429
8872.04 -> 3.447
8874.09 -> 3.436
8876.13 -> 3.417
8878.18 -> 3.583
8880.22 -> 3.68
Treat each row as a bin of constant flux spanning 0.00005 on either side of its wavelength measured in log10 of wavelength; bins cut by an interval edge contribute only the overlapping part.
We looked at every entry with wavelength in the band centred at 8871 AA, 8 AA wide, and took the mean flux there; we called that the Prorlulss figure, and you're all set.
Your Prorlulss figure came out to 3.46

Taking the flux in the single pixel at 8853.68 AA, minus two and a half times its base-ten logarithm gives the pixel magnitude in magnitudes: -1.37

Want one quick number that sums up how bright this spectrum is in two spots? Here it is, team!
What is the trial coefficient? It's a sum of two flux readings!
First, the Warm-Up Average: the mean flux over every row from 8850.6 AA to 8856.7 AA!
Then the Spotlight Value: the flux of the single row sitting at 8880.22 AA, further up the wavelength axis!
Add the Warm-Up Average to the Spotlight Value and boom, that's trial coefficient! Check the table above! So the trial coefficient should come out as 7.16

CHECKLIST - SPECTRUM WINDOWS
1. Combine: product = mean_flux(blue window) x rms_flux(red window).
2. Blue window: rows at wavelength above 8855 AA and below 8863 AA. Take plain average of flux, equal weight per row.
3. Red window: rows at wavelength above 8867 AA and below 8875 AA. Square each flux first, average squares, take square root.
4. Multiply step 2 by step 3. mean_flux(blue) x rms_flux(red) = 11.4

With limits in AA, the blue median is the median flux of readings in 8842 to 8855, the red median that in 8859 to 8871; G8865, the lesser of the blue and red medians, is 3.45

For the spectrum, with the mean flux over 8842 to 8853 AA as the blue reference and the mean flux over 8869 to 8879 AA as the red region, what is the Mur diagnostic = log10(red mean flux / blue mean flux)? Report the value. -0.03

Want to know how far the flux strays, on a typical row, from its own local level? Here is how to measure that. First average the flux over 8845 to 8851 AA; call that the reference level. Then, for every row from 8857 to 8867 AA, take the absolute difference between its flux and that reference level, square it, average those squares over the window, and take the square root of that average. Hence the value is 0.41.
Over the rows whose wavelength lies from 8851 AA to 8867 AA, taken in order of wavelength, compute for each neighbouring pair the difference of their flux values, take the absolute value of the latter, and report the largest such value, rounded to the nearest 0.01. 0.30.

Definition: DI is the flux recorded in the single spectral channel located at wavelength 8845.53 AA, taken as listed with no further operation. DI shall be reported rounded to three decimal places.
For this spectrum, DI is 3.801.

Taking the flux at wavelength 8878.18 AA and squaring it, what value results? 12.8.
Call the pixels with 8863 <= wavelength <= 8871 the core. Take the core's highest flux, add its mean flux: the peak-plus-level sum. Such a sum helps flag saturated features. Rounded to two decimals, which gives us 7.10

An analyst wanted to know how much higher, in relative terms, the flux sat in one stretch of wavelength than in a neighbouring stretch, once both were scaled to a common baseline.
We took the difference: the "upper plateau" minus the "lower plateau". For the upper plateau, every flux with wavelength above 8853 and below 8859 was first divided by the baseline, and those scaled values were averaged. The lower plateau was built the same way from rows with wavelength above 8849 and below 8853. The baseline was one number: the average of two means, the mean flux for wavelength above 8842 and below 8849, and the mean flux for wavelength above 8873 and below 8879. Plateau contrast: -0.12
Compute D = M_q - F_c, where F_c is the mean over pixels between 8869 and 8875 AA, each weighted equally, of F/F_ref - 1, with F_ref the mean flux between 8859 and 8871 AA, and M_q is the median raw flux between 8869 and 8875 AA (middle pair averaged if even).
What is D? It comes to 3.45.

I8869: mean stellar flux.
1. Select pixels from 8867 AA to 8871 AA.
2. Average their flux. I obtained 3.48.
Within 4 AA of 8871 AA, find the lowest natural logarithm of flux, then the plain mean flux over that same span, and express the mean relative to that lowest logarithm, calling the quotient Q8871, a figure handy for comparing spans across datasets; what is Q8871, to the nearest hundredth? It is 2.81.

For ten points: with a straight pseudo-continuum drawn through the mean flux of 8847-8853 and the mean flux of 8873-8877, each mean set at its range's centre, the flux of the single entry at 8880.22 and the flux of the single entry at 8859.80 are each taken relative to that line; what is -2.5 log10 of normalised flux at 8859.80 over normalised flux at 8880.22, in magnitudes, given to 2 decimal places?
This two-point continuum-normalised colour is 0.17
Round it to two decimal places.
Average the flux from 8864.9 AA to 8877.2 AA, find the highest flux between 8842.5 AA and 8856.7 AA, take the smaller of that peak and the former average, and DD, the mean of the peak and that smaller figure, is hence 3.64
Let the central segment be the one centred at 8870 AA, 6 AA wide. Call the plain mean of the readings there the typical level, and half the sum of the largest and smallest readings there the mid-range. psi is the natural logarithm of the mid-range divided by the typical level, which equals 0.003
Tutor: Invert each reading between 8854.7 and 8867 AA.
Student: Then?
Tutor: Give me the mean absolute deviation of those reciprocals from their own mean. 0.0103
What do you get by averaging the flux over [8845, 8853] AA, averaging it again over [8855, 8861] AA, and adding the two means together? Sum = 7.04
